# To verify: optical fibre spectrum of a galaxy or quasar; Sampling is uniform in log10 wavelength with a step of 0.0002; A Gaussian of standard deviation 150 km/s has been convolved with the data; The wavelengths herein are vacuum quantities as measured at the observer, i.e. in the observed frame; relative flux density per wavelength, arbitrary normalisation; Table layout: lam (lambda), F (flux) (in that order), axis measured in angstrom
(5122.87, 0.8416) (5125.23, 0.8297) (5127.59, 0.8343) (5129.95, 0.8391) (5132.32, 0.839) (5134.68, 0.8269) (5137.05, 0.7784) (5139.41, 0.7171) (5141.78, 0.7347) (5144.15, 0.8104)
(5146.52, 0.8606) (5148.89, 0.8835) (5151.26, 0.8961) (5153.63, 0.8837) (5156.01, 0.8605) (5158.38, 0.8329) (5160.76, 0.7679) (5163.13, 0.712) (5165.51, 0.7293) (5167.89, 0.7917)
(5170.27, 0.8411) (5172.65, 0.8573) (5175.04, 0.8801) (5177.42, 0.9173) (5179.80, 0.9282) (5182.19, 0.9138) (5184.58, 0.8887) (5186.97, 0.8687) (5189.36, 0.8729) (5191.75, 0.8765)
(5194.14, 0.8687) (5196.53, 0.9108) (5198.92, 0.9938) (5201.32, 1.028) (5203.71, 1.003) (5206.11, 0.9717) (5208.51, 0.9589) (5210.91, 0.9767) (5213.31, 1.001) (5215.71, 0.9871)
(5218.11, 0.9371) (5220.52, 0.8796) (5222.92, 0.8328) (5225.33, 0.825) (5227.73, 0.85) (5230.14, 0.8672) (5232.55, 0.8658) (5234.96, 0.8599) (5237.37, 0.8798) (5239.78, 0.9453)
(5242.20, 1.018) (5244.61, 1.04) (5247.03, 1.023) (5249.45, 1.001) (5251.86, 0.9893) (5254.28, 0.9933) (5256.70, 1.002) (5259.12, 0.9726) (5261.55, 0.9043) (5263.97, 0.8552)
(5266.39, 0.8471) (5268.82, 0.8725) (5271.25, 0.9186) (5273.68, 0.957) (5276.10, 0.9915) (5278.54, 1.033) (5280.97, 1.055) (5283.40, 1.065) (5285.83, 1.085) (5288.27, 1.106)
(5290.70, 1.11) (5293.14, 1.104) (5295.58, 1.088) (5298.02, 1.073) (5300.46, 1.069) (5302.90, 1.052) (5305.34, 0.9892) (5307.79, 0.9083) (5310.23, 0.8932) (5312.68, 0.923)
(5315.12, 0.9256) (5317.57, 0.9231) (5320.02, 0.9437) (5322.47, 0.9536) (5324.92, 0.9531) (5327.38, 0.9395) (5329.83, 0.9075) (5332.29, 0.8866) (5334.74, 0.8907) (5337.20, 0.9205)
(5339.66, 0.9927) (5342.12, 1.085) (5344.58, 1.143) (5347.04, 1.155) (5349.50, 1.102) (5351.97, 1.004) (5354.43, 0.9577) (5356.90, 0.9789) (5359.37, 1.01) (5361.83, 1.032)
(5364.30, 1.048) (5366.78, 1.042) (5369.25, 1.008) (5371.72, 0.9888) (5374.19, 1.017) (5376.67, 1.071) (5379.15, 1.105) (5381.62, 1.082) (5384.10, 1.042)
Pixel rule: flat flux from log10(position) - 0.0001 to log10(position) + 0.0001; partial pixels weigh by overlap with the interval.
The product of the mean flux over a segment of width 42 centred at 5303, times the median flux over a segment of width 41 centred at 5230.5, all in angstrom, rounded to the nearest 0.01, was 0.95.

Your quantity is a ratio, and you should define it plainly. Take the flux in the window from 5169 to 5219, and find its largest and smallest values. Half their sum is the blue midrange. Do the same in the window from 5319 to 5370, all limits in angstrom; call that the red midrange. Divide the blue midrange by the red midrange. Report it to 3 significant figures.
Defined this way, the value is 0.916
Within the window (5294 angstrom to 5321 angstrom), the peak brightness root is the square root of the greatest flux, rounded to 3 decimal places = 1.043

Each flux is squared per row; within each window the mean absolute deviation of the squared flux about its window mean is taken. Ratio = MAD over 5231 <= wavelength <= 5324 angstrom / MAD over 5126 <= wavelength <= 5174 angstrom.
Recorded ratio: 1.73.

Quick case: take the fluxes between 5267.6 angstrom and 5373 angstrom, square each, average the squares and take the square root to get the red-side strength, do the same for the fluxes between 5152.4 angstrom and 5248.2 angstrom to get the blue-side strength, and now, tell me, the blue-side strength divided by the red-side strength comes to 0.90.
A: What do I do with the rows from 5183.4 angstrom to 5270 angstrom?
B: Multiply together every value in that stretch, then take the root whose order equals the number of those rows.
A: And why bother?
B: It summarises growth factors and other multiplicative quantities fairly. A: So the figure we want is 0.93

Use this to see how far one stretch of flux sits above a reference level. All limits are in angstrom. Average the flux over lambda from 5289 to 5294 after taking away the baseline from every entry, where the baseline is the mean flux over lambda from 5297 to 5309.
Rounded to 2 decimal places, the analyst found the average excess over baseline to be 0.09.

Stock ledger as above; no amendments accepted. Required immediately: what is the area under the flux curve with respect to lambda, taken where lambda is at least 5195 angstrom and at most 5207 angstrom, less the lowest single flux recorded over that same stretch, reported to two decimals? 10.84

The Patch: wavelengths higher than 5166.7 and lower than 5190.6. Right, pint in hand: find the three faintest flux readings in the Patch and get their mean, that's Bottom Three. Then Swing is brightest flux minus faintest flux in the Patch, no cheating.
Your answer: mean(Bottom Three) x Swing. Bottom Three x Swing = 0.11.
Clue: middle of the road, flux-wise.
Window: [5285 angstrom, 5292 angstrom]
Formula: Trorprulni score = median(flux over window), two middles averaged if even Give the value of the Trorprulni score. 1.11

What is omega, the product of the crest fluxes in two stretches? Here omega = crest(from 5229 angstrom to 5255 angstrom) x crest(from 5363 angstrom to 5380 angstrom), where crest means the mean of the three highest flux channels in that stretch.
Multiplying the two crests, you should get 1.10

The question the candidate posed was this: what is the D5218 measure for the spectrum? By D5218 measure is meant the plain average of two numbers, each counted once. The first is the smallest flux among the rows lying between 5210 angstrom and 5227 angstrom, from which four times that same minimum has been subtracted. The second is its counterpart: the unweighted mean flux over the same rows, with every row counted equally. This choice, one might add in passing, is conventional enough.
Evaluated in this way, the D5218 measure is -0.78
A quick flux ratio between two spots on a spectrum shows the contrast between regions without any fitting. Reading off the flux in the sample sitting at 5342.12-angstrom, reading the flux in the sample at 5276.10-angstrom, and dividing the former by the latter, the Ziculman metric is 1.09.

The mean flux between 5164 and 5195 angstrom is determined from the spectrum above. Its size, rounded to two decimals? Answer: 0.86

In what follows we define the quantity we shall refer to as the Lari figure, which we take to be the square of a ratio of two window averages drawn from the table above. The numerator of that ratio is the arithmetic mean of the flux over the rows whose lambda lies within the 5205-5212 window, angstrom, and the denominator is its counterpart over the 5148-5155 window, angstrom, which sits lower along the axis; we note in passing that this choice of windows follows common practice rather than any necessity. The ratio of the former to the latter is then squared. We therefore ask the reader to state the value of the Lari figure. 1.19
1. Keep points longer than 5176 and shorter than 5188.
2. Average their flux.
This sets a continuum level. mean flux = 0.903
